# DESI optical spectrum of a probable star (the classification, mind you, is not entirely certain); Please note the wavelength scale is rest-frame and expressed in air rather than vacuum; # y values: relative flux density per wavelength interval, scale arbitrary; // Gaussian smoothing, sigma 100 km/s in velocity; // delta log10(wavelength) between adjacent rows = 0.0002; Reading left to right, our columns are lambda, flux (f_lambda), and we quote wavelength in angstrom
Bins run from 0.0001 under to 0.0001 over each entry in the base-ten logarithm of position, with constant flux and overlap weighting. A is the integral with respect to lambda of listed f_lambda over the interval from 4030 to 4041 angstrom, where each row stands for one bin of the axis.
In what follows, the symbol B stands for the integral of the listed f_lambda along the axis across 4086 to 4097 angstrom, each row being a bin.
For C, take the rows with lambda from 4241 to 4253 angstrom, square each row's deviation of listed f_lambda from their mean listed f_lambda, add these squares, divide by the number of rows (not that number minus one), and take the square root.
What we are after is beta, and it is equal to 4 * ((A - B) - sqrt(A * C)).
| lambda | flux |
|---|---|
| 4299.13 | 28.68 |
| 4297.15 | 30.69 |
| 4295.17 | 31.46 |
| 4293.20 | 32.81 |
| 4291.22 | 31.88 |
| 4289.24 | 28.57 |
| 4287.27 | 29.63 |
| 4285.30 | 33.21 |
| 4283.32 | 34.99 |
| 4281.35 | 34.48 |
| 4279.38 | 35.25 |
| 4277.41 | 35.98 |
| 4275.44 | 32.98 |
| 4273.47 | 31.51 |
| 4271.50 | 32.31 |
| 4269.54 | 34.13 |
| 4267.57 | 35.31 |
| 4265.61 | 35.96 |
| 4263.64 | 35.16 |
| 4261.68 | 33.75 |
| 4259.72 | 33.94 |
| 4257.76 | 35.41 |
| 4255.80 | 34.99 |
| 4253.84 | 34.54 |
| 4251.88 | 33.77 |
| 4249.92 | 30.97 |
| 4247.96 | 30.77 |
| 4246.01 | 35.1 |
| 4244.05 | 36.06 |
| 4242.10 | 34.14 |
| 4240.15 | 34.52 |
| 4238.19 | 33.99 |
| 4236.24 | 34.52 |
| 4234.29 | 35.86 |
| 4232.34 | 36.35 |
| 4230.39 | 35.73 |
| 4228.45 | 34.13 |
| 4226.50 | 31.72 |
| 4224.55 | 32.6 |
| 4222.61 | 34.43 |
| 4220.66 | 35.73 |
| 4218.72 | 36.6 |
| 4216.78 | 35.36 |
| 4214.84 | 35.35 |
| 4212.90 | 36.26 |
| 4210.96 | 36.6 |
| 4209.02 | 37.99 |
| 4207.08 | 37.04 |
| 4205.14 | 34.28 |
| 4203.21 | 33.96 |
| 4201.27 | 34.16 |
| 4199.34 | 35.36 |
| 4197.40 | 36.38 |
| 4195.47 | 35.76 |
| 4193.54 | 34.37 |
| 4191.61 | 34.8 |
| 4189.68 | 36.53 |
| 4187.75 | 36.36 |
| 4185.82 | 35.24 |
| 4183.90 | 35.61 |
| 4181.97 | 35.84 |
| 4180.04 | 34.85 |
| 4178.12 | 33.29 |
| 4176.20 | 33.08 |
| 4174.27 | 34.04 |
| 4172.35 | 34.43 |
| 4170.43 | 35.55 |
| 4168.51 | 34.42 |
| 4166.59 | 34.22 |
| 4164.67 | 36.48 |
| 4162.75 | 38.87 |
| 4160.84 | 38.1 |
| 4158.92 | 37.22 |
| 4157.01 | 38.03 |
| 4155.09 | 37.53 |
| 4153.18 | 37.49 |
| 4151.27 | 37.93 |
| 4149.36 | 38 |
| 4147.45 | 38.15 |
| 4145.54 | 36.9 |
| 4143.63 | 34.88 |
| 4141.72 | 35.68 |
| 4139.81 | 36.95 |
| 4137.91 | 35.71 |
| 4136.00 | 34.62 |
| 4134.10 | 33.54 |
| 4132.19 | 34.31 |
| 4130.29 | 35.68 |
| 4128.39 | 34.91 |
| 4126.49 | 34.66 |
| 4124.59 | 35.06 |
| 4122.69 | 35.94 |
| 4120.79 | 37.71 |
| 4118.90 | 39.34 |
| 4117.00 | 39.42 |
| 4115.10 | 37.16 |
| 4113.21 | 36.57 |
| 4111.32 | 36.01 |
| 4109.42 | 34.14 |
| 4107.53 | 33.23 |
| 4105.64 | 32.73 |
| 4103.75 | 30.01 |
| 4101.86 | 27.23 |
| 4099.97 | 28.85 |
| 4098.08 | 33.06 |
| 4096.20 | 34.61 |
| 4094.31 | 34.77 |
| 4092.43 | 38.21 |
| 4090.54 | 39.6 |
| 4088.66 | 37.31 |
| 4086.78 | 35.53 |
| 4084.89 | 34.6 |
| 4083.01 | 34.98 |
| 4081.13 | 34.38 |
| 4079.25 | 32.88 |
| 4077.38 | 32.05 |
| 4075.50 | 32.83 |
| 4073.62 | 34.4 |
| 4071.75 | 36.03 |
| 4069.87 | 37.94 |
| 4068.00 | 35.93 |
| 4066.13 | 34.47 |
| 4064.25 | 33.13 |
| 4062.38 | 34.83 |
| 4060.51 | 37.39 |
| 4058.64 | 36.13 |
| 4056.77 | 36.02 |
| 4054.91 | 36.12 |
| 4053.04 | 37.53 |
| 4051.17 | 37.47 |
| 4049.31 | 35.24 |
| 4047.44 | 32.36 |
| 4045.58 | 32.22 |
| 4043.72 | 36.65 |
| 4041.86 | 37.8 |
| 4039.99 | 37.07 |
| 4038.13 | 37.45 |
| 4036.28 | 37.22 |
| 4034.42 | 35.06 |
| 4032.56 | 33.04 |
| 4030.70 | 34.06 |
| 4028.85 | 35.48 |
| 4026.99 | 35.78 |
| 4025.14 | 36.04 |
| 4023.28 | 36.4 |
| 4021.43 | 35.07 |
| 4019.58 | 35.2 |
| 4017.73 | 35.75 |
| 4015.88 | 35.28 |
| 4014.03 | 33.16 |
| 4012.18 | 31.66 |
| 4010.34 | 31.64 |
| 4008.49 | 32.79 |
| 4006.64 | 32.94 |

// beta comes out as -157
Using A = 392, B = 404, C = 2.0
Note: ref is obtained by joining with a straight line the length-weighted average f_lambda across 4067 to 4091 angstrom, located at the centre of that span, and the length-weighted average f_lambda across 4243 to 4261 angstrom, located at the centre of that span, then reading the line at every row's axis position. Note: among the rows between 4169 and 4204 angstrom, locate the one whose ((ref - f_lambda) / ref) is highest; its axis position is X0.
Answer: 4176.20 angstrom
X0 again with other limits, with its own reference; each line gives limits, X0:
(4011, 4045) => 4012.18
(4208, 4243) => 4226.50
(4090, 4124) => 4101.86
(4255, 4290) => 4289.24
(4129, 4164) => 4134.10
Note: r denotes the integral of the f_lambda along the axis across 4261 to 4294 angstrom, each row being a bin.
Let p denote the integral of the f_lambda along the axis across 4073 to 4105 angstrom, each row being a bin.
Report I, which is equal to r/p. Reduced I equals 1.02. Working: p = 1082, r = 1102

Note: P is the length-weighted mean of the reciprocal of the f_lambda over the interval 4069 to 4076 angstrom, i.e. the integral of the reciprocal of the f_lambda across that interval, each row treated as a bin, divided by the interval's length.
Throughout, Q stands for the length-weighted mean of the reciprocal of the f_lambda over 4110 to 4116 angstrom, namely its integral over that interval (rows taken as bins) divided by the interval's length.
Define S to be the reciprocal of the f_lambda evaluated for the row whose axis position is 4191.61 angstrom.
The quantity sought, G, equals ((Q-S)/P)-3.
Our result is -3.04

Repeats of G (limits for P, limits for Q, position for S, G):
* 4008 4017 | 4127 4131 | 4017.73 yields -2.98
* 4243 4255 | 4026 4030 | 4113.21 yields -2.97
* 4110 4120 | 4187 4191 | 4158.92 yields -2.97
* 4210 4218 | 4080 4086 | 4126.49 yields -3.00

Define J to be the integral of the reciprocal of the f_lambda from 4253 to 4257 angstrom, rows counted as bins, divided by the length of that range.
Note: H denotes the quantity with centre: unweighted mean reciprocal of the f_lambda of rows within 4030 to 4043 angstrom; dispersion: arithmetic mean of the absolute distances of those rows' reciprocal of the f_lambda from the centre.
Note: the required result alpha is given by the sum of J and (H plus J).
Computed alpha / 0.059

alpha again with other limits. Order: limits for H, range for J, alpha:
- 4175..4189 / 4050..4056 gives 0.055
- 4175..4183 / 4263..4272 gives 0.059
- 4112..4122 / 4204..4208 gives 0.057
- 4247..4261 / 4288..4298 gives 0.066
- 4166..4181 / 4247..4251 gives 0.065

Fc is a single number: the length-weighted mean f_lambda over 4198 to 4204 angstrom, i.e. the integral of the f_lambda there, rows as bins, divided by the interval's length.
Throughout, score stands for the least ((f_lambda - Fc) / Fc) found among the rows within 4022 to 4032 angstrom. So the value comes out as -0.015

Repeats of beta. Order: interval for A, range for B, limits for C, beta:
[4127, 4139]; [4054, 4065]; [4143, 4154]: 15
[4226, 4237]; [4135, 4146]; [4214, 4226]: -126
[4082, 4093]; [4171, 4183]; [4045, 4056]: -153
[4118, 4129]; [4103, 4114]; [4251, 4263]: 46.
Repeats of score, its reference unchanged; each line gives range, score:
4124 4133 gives -0.008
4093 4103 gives -0.213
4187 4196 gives -0.006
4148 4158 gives 0.084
